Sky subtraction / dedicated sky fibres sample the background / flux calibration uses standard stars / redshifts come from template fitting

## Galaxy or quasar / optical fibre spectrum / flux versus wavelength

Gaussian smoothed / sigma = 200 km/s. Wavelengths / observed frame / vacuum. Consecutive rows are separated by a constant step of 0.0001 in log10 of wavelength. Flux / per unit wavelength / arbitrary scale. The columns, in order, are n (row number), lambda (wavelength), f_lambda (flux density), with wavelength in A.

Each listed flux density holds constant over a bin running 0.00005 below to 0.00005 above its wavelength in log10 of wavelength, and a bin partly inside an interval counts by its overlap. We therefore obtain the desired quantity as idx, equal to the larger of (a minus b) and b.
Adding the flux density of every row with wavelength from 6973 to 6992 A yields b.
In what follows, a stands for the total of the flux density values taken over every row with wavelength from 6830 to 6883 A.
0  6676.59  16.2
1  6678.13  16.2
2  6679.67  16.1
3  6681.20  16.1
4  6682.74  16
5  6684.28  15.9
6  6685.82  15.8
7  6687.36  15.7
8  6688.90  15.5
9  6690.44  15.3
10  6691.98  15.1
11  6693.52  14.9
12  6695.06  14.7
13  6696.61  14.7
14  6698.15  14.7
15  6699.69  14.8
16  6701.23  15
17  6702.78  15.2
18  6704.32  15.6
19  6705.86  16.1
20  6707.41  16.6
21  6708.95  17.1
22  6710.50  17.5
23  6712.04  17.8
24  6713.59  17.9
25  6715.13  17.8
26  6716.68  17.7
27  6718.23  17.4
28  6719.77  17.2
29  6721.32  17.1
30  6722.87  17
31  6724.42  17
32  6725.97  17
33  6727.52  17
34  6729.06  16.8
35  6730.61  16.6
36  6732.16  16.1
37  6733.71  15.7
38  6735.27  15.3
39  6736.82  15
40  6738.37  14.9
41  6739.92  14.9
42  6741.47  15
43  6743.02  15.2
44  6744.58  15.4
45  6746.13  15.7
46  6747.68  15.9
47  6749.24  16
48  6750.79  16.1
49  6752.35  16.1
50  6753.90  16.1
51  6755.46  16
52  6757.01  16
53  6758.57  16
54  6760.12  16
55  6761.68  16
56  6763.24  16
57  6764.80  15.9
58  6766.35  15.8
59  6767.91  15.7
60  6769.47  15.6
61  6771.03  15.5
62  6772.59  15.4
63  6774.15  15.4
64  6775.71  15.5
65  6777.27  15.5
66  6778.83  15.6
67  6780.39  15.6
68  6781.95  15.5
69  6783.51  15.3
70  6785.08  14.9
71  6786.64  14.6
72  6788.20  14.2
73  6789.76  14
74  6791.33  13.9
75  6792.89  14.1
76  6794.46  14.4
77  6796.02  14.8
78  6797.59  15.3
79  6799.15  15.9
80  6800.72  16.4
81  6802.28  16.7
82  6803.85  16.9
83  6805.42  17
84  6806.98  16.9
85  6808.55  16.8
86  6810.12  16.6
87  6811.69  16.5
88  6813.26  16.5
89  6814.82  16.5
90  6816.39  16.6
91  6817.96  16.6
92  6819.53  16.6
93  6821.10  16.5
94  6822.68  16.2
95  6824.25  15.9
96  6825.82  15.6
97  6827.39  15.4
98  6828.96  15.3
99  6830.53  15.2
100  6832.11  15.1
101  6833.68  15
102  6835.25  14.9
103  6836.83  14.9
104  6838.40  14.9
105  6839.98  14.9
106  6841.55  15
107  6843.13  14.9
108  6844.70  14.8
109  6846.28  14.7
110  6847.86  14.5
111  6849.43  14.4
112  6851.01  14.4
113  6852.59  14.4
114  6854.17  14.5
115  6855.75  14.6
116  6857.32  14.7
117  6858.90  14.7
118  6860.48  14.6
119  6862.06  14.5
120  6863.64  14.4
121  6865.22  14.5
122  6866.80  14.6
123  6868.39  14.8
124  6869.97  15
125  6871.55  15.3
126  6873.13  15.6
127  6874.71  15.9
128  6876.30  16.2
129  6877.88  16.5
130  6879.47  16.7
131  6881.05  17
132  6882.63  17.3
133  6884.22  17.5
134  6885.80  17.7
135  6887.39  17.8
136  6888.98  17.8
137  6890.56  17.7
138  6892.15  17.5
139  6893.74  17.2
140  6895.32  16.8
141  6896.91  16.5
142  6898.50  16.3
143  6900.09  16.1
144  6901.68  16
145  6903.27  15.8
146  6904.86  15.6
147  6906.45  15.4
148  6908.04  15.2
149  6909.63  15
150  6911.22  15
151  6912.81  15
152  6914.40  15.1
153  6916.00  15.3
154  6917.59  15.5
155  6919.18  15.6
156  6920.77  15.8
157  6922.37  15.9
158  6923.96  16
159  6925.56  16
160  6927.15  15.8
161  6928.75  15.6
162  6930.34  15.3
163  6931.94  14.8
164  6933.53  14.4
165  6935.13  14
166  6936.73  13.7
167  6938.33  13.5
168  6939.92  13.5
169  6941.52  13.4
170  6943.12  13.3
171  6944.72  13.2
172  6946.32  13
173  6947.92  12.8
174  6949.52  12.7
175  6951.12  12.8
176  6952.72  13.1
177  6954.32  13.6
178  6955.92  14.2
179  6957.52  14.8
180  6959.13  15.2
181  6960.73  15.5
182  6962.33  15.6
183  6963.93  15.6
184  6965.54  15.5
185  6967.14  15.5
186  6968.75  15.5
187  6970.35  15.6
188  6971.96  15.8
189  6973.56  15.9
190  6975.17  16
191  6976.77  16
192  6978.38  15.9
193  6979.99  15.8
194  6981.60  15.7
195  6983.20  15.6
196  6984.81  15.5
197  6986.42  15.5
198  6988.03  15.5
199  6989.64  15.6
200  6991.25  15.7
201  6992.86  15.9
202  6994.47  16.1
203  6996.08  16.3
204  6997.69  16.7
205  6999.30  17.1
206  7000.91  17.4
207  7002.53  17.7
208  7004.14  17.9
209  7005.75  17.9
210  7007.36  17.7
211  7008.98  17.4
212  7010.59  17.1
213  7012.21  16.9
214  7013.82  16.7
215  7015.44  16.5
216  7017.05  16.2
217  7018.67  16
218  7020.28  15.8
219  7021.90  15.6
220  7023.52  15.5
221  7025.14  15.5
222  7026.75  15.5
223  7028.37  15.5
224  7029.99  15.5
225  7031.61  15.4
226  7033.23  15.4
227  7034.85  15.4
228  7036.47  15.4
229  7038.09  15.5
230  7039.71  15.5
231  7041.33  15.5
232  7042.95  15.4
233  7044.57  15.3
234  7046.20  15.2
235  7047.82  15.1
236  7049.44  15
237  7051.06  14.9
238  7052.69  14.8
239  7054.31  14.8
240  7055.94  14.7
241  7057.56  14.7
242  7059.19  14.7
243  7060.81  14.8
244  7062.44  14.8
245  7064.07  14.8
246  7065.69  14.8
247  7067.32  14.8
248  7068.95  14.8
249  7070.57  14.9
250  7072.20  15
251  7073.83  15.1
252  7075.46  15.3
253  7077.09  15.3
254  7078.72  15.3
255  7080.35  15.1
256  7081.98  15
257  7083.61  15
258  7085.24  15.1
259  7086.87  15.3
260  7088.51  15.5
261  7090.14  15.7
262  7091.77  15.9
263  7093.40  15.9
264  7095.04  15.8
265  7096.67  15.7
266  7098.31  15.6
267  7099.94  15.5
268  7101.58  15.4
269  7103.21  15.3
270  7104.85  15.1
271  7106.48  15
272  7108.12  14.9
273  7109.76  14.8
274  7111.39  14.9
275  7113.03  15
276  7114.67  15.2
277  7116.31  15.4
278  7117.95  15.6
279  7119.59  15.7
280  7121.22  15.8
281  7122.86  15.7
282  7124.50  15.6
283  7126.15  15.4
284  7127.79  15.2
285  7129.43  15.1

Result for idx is 325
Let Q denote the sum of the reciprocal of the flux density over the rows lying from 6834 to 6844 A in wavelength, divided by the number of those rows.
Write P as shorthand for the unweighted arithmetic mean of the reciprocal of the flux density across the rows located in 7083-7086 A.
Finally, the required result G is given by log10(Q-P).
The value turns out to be -3.2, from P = 0.066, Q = 0.067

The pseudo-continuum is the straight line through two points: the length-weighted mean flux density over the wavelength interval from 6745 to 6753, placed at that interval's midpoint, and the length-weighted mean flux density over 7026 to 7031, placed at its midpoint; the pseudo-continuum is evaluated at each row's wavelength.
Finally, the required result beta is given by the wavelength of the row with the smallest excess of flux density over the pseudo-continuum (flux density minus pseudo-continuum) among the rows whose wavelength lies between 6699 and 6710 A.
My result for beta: 6699.69 A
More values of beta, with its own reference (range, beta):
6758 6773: 6772.59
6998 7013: 7012.21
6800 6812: 6800.72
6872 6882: 6873.13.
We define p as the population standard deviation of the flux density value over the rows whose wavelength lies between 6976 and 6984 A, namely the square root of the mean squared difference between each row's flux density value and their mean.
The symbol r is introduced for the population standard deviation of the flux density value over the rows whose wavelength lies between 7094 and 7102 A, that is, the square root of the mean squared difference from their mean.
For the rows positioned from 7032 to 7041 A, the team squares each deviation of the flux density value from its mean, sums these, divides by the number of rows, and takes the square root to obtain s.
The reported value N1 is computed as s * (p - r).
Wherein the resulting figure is 0.000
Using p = 0.141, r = 0.14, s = 0.05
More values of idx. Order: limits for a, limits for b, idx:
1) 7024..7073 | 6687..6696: 362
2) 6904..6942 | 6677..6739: 646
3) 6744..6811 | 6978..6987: 579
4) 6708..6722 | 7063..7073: 89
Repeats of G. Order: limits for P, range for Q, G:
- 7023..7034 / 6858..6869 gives -2.4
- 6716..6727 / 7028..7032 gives -2.2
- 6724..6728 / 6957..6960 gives -2.1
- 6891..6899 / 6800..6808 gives -3.6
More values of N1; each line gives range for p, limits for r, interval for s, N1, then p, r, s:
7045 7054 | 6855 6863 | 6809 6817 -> 0.003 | 0.141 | 0.07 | 0.05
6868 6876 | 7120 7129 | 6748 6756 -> 0.009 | 0.397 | 0.22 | 0.05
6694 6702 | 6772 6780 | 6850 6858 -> 0.005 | 0.117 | 0.07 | 0.12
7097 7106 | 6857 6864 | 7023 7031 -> 0.000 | 0.172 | 0.12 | 0.00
